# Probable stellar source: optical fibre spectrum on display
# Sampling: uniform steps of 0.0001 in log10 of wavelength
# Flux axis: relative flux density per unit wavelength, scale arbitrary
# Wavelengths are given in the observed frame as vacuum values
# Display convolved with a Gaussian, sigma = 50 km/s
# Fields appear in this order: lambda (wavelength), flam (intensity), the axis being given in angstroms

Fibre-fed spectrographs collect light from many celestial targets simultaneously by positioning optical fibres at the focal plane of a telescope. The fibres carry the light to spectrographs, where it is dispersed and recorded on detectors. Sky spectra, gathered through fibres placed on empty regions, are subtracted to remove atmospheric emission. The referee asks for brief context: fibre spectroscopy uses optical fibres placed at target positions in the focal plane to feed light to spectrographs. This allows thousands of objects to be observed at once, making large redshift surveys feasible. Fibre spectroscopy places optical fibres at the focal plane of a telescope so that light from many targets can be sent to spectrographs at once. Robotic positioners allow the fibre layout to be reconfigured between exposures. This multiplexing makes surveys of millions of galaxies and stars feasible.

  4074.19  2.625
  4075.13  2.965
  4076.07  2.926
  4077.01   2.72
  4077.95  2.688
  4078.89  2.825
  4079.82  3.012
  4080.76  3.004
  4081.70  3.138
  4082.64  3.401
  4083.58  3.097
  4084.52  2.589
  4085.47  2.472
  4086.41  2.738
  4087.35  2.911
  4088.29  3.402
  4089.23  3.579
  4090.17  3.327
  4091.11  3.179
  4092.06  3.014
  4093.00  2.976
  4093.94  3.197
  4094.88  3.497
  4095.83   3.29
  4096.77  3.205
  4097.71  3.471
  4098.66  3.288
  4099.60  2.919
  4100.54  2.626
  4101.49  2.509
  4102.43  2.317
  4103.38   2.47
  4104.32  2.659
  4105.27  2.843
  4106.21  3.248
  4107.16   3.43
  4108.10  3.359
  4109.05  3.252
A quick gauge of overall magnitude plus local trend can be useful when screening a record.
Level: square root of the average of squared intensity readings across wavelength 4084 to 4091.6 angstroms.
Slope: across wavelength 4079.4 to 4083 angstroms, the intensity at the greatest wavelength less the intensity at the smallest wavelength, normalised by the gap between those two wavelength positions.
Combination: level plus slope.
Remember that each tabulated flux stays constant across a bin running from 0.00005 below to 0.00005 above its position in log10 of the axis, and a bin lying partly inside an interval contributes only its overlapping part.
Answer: 3.19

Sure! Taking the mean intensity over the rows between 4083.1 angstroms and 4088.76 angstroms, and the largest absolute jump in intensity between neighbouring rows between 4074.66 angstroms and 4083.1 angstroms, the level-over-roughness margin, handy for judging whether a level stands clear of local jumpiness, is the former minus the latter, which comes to 2.6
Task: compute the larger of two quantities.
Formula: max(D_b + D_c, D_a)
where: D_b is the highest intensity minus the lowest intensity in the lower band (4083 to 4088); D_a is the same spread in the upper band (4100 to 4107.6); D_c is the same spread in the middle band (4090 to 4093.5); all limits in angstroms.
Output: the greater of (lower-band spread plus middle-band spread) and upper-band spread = 1.11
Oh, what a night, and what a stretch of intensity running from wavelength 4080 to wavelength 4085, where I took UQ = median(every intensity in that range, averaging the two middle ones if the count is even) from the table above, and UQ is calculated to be 3.10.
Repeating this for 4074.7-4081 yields 2.93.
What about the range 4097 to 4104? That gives 2.63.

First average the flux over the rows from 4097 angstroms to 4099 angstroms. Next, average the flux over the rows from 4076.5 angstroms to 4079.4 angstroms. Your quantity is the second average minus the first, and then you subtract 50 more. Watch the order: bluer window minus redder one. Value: -50.6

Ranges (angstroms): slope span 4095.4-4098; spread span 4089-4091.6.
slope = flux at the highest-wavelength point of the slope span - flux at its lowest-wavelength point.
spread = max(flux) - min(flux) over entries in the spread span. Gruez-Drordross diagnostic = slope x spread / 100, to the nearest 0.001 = 0.001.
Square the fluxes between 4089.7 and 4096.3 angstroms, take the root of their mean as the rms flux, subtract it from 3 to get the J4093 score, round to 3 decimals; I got -0.216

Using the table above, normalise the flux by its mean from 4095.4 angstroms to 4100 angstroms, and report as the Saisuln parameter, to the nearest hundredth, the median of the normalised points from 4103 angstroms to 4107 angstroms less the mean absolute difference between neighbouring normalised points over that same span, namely 0.77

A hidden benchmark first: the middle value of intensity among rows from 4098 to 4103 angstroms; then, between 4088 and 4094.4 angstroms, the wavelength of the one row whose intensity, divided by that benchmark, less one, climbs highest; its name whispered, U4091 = 4089.23 angstroms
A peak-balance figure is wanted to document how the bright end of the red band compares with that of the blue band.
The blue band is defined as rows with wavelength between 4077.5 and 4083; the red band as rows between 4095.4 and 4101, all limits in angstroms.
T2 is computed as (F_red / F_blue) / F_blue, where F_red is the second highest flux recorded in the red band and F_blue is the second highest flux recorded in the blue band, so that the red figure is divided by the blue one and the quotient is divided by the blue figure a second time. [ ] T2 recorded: 0.334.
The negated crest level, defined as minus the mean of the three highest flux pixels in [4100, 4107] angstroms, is -2.92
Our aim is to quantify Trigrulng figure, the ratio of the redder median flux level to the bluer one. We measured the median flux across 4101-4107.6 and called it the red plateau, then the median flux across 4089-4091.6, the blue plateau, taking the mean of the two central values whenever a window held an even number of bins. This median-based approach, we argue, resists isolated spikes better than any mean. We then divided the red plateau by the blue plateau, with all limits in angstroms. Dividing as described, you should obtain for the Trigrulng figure 0.80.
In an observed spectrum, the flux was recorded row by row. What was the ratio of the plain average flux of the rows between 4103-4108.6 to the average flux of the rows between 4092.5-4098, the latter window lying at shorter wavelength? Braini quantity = 0.92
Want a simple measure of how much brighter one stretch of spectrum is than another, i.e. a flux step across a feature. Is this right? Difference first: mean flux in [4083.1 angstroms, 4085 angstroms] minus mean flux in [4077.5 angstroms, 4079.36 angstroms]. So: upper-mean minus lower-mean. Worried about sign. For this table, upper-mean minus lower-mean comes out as 0.1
